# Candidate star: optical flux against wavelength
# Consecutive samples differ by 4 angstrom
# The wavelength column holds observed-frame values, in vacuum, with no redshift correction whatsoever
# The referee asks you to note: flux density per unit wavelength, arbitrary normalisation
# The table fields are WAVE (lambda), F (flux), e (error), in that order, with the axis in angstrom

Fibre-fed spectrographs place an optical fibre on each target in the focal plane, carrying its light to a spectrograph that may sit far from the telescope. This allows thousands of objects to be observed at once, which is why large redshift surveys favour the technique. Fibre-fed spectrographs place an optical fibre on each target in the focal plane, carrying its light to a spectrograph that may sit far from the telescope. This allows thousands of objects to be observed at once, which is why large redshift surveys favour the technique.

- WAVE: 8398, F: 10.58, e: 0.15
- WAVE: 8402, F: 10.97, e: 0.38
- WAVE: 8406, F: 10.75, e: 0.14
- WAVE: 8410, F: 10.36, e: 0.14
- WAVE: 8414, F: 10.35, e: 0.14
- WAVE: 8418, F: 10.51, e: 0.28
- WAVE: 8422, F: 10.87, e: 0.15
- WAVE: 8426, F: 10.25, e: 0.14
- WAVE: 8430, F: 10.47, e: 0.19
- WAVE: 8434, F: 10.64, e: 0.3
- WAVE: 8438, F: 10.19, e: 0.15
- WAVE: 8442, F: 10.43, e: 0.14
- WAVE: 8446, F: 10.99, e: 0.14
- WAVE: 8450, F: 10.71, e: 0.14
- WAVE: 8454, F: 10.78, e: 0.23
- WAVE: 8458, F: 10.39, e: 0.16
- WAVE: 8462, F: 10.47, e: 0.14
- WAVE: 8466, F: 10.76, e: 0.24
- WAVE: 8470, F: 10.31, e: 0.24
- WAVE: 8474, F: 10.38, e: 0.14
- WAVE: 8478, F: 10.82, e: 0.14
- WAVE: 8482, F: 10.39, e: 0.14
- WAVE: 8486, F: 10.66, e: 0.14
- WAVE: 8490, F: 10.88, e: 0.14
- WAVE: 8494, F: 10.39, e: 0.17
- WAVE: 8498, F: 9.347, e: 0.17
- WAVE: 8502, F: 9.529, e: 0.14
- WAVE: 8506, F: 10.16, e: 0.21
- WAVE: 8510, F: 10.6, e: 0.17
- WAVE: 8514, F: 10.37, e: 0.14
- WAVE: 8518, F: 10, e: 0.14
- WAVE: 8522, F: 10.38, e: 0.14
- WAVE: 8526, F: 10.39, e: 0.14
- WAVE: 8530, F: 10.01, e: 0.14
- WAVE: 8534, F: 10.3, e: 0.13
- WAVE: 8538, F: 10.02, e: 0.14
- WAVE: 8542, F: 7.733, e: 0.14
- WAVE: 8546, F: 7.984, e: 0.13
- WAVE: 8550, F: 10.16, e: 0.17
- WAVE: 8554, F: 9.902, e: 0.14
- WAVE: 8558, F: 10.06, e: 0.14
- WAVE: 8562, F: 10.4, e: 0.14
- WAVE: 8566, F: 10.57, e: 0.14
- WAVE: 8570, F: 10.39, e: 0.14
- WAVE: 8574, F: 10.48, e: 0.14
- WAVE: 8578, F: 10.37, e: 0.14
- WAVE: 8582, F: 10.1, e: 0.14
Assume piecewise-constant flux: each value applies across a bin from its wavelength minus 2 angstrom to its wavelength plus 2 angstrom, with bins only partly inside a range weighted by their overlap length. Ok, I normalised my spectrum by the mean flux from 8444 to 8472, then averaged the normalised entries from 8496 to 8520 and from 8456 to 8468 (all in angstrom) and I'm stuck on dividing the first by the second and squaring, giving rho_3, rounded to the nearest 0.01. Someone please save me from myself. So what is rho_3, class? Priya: 0.90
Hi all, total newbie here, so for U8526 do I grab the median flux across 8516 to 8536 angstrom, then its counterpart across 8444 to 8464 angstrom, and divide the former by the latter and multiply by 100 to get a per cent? 96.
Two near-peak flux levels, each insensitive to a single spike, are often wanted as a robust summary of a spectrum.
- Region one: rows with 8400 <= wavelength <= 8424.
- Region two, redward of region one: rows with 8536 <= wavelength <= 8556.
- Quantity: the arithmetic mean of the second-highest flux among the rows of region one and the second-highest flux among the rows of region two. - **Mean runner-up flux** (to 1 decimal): 10.4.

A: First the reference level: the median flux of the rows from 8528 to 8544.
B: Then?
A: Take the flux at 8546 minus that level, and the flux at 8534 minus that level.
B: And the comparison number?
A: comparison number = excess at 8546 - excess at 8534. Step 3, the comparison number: -2.3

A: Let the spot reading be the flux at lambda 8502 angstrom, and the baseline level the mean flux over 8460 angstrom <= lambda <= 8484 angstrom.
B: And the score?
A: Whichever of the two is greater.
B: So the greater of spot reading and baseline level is 10.5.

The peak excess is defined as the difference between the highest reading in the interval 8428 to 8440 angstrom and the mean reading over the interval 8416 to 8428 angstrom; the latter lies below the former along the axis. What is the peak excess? 0.10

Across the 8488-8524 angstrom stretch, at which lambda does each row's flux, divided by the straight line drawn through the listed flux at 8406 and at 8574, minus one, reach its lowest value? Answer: 8498 angstrom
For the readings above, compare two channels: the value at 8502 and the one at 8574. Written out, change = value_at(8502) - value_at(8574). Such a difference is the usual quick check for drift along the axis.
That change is -1.0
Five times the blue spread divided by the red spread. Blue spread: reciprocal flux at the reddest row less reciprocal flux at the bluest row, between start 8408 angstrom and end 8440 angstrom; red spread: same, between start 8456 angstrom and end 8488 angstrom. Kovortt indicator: -3.3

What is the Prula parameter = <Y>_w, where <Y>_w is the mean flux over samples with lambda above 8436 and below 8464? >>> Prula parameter 10.6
